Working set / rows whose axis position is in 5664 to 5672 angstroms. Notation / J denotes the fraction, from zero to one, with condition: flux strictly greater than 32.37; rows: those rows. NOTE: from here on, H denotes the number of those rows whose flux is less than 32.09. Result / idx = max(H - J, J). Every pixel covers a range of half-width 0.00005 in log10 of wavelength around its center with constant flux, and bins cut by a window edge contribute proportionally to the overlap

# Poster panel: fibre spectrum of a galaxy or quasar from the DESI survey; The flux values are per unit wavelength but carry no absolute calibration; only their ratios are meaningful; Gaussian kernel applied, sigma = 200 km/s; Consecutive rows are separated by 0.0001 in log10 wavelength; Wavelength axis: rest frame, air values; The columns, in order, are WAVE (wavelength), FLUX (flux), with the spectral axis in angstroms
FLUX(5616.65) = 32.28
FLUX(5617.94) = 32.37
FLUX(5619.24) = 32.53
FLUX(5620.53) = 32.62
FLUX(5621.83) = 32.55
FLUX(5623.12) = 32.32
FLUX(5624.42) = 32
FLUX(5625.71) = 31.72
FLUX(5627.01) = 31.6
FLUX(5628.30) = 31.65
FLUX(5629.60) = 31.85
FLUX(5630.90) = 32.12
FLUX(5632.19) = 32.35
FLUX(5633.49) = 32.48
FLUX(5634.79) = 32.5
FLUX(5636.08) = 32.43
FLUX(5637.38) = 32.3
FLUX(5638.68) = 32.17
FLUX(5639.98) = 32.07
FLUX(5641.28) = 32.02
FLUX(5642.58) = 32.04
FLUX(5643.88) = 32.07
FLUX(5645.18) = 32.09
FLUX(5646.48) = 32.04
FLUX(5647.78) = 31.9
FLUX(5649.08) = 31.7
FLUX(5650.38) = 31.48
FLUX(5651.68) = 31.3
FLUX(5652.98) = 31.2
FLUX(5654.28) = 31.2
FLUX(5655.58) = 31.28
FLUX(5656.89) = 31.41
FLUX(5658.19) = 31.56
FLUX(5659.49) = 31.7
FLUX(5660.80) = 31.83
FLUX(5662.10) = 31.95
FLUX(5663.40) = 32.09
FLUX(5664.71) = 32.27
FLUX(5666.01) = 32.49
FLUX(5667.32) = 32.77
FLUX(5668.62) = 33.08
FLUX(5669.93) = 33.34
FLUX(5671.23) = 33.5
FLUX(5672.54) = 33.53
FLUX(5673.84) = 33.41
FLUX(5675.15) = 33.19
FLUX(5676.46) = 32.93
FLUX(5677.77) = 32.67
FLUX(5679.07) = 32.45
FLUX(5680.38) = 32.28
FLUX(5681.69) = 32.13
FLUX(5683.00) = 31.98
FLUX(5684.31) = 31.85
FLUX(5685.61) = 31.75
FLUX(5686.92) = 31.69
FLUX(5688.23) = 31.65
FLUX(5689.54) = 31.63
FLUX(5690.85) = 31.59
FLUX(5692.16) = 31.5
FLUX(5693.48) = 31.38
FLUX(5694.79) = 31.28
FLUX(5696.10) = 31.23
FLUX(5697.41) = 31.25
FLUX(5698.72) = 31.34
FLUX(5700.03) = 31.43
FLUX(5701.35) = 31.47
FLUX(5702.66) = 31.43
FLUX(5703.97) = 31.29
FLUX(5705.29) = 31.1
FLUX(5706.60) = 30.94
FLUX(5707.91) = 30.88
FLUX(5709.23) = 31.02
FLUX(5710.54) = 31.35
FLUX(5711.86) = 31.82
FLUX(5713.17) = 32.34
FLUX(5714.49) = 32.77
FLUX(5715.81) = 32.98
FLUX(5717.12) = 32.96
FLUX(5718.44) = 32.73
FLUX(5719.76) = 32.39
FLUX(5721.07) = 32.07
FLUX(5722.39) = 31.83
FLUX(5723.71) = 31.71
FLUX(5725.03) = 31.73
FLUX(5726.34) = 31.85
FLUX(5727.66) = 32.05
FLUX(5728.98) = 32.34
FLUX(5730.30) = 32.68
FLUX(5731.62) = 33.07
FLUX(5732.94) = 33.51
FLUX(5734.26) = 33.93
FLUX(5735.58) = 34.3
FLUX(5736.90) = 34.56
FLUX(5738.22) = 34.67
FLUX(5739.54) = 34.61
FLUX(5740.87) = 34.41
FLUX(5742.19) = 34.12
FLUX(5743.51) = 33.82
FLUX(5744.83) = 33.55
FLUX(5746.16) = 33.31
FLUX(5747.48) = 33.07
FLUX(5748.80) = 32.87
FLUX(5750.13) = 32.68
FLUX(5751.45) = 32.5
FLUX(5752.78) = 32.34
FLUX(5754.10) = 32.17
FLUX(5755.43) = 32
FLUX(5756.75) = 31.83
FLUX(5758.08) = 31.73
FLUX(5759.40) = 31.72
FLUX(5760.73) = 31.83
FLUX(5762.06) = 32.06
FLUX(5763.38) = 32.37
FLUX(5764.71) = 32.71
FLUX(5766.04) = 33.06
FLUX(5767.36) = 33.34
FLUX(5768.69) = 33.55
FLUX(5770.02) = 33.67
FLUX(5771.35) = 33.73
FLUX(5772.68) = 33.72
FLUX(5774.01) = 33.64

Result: 1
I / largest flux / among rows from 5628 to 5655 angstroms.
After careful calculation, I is 32.5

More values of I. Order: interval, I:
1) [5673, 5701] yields 33.41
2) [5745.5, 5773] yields 33.73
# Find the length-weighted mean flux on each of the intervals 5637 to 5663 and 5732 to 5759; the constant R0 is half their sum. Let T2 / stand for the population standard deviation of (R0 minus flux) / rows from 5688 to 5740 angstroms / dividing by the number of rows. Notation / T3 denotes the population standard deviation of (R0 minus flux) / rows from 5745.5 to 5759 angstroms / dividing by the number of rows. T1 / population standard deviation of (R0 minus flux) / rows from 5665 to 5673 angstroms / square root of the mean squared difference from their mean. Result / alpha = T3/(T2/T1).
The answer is 0.2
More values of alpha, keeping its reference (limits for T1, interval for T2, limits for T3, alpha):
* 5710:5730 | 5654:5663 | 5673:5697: 1.2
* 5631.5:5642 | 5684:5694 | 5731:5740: 0.7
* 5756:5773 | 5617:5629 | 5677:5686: 0.6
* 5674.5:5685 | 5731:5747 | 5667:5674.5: 0.2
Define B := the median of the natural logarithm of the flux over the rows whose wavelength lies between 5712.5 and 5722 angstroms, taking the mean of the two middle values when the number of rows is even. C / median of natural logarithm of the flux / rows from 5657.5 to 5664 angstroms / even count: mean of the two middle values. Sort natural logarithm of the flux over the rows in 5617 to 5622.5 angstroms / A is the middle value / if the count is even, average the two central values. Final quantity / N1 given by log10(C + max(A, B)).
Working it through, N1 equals 0.842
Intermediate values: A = 3.48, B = 3.49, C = 3.46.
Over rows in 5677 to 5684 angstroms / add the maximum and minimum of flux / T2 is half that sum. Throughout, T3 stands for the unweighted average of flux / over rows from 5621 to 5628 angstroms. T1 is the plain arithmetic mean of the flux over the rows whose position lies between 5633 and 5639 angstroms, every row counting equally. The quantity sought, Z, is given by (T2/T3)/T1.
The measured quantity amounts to 0.0312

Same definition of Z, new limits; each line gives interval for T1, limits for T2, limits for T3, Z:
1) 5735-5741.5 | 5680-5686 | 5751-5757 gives 0.0288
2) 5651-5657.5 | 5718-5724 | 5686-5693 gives 0.0326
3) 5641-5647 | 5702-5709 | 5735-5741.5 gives 0.0282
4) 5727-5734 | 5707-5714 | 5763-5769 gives 0.0293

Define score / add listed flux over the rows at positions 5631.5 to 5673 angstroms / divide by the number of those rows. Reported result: 32.1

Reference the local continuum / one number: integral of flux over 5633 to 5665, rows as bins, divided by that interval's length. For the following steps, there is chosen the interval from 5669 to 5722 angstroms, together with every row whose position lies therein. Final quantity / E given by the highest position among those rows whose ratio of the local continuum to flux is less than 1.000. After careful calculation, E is 5721.07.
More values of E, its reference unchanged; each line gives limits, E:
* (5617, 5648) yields 5647.78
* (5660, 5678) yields 5677.77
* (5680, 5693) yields 5683.00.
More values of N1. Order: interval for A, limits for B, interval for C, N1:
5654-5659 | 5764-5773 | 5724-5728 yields 0.843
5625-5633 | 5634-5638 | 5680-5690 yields 0.841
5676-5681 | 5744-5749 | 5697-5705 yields 0.842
